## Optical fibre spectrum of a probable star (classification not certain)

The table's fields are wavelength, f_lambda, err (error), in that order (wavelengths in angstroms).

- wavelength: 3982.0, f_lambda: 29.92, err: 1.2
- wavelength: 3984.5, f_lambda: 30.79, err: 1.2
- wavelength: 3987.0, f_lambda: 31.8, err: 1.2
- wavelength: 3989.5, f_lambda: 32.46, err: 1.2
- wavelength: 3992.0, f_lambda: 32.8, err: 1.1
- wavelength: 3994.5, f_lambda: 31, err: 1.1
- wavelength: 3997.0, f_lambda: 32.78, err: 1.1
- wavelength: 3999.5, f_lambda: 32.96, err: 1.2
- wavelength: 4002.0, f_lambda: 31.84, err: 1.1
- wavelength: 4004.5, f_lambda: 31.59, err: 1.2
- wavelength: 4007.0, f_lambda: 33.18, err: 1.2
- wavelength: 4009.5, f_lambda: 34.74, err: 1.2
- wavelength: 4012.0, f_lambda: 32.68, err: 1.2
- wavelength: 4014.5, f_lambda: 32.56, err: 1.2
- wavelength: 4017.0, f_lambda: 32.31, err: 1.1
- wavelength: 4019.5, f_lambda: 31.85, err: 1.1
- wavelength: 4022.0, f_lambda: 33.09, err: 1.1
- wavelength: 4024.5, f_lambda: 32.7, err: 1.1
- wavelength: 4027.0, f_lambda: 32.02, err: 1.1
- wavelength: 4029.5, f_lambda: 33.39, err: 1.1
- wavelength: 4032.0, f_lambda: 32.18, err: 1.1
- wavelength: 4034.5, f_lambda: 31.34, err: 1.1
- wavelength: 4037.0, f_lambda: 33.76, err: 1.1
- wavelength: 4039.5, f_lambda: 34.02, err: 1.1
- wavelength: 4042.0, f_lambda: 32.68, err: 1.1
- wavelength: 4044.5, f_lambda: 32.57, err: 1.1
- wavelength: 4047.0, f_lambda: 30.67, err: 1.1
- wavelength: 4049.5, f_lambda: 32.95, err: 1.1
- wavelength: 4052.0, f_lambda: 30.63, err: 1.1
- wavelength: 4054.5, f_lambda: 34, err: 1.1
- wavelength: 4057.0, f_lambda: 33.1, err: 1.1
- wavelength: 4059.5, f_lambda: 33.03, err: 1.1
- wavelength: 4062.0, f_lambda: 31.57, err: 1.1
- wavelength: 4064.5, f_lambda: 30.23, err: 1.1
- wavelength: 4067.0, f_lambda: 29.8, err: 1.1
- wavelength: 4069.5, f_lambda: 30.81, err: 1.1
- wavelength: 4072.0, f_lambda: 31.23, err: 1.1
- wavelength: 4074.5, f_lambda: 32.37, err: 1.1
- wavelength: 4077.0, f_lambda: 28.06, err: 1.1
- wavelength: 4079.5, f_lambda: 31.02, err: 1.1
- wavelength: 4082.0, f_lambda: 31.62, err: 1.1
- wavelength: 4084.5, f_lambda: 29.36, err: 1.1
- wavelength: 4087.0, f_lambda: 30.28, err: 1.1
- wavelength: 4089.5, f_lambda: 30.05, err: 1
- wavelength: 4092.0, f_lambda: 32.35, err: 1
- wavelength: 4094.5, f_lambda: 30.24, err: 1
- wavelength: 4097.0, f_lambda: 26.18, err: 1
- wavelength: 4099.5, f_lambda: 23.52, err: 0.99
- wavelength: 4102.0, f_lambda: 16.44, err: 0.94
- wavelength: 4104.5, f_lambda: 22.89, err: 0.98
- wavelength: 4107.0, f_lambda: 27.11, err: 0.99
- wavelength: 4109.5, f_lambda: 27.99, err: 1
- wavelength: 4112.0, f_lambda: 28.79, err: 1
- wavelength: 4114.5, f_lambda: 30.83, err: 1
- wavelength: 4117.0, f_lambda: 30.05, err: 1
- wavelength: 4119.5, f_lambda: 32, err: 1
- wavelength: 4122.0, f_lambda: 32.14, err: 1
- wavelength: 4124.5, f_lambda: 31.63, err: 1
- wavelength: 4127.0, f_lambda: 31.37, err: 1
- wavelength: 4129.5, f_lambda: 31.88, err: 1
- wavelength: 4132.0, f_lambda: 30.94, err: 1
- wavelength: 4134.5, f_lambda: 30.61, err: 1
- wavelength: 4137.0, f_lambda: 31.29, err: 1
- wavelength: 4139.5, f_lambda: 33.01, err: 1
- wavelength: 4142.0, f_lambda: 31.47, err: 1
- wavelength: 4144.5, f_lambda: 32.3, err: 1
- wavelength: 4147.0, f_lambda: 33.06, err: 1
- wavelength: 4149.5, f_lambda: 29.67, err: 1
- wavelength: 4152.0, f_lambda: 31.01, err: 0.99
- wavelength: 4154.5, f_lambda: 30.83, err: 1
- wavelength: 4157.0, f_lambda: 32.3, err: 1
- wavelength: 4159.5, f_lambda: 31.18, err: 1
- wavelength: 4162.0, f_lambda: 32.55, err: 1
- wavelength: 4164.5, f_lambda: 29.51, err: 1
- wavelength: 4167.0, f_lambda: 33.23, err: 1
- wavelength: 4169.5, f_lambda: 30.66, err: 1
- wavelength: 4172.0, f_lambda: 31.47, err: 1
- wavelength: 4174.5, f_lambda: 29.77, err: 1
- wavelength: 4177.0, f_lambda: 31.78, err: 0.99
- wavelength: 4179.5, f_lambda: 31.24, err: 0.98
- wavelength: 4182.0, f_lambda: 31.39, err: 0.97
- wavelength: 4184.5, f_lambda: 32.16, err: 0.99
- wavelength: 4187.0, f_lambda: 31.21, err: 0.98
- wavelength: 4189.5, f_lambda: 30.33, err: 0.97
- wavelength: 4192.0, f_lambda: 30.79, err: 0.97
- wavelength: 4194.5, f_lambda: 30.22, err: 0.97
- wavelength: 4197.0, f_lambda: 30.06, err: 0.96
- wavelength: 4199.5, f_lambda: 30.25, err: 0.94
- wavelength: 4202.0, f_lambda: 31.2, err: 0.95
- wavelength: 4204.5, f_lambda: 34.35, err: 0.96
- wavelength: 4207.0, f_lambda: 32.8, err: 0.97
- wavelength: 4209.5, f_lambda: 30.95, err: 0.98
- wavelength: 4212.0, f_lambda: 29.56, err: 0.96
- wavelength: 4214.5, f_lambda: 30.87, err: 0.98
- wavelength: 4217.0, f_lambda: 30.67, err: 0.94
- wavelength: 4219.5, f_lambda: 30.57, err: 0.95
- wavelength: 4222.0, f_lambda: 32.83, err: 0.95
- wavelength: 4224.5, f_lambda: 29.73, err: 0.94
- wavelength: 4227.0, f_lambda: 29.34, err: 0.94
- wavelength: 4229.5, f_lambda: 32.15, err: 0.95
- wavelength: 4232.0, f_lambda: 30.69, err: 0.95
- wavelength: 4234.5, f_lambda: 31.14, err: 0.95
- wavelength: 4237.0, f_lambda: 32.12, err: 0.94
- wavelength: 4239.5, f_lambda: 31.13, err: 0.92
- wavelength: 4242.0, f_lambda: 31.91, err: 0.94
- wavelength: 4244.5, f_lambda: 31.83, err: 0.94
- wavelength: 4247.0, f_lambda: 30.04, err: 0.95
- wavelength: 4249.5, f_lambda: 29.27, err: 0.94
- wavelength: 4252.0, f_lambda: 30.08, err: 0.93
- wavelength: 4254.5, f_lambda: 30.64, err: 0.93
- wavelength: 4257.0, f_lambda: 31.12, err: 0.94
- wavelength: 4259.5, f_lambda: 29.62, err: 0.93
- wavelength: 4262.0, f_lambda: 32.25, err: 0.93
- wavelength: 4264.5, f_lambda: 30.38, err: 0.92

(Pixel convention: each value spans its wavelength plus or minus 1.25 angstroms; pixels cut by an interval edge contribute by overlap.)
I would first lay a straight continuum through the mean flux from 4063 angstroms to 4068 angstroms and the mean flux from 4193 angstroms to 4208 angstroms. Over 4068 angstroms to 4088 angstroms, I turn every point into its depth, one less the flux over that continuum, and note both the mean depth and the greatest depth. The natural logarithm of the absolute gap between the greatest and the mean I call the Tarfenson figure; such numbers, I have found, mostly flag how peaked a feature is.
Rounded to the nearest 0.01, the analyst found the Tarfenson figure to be -2.48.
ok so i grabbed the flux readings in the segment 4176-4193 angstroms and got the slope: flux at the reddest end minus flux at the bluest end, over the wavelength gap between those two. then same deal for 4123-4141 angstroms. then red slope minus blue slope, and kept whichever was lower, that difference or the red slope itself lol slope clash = -0.16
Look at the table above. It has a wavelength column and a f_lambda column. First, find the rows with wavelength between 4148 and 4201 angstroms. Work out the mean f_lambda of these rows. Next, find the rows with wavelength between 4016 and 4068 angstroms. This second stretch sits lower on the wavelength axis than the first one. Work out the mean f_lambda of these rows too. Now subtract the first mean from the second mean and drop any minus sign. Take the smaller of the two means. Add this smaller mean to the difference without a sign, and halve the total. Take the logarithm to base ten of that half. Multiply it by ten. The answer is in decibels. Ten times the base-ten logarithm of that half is 12.1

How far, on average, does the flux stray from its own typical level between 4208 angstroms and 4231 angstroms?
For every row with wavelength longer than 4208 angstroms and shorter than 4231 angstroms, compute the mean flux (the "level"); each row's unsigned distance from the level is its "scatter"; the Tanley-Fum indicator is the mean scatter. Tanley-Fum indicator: 0.85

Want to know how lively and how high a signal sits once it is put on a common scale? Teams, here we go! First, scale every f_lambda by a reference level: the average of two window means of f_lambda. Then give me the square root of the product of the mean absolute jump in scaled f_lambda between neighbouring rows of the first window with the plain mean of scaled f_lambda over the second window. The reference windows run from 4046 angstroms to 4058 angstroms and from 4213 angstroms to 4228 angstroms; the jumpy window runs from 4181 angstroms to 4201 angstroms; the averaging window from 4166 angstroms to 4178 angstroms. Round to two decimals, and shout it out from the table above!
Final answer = 0.13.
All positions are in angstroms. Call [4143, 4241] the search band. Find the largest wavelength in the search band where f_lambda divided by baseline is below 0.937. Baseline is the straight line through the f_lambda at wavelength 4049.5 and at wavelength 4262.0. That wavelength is 4227.0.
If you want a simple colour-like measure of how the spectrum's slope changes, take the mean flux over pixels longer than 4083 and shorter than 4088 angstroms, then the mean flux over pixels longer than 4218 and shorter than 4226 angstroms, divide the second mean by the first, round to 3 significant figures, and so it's 1.04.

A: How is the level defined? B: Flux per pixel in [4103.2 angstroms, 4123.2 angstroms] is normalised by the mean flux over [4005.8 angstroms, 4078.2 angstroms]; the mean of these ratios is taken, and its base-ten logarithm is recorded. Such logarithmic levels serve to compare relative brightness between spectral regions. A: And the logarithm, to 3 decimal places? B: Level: -0.046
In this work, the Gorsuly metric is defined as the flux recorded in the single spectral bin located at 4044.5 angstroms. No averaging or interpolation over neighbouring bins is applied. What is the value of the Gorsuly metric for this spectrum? 32.57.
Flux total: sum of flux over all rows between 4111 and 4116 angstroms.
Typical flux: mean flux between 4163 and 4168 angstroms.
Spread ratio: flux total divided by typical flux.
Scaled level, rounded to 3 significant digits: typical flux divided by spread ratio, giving 16.5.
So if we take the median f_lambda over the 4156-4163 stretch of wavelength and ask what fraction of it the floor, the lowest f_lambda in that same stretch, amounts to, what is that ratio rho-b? 0.965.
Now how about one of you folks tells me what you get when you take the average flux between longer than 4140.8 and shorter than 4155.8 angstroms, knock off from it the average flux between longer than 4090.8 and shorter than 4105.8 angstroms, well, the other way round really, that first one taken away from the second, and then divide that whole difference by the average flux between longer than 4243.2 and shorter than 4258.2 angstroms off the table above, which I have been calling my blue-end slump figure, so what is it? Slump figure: -0.20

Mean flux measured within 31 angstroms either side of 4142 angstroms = 31.4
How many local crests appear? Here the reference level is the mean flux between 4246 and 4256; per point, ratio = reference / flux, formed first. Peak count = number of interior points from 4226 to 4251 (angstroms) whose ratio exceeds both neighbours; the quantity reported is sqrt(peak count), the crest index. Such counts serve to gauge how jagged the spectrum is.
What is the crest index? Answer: 1.4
